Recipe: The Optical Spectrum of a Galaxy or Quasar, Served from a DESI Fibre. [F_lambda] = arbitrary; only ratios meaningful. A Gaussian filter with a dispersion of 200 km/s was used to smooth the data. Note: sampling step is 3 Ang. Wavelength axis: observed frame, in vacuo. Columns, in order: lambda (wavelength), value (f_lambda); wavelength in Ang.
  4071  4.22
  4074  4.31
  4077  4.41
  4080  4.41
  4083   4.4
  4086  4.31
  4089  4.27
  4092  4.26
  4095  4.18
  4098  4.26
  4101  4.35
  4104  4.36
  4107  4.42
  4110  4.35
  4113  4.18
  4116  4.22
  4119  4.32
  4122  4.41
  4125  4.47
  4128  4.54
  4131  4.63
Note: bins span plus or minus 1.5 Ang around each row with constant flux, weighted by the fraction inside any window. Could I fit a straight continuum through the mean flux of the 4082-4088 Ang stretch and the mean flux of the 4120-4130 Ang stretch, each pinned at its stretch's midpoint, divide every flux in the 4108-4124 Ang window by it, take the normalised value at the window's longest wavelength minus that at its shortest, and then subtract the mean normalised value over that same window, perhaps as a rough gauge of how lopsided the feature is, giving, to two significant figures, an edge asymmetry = -0.96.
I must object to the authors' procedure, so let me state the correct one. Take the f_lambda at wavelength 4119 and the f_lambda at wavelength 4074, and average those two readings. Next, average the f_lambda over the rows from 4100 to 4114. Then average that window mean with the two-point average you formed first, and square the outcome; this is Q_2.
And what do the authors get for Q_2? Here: 18.7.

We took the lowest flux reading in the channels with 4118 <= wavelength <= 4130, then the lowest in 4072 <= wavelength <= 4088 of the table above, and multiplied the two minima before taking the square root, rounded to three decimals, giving 4.315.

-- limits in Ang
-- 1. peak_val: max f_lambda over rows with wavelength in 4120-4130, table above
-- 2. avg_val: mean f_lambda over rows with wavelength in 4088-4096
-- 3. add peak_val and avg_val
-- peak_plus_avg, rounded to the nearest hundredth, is 8.78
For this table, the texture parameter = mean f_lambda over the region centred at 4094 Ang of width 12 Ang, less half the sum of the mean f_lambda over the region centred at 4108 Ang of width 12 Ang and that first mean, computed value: -0.04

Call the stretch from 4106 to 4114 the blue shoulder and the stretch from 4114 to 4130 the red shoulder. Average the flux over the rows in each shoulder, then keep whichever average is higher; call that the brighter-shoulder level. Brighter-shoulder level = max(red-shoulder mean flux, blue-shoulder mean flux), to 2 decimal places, 4.39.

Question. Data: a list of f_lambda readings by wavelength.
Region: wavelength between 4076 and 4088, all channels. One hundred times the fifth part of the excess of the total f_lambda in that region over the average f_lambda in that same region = 263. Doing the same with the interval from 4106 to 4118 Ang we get 258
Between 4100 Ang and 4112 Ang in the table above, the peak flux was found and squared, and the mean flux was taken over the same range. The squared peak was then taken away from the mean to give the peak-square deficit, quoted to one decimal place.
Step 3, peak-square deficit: -15.2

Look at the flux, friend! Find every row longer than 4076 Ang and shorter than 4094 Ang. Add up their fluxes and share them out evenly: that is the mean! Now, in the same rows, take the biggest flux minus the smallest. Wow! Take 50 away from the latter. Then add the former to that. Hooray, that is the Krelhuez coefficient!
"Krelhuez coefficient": -45.5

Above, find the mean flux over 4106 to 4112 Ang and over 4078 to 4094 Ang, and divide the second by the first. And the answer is 0.99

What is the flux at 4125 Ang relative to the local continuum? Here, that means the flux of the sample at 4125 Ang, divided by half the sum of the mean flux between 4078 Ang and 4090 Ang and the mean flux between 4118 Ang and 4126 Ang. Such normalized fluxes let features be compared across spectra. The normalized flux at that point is 1.02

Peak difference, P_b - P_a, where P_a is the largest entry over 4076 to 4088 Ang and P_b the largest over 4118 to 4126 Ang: 0.060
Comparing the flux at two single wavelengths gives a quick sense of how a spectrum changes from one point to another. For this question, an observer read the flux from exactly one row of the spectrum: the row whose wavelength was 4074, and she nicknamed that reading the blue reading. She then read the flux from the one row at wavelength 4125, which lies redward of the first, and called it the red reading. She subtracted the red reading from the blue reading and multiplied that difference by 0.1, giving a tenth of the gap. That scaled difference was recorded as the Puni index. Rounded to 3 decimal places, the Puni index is -0.016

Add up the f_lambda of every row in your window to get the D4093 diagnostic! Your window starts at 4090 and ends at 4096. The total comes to 8.4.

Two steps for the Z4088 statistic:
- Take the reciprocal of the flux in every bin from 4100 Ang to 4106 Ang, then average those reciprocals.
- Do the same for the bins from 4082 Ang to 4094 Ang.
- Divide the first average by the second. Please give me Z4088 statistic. 0.99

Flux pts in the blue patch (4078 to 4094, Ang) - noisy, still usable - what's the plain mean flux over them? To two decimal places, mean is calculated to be 4.33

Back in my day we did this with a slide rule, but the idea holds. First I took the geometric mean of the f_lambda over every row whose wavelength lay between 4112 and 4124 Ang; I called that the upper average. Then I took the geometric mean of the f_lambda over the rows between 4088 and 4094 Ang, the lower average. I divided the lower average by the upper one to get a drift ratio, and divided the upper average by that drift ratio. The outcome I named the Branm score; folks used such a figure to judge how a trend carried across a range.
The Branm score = 4.30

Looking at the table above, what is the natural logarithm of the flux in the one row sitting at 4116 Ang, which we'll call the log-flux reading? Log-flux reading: 1.44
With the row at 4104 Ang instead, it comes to 1.47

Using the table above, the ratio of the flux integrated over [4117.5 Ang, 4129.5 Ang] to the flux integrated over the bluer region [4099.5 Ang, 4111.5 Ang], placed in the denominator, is 1.01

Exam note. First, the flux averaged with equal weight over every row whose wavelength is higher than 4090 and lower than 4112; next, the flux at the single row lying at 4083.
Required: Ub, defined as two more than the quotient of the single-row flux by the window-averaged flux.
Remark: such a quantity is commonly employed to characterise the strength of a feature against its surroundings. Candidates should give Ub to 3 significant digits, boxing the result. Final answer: 3.02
